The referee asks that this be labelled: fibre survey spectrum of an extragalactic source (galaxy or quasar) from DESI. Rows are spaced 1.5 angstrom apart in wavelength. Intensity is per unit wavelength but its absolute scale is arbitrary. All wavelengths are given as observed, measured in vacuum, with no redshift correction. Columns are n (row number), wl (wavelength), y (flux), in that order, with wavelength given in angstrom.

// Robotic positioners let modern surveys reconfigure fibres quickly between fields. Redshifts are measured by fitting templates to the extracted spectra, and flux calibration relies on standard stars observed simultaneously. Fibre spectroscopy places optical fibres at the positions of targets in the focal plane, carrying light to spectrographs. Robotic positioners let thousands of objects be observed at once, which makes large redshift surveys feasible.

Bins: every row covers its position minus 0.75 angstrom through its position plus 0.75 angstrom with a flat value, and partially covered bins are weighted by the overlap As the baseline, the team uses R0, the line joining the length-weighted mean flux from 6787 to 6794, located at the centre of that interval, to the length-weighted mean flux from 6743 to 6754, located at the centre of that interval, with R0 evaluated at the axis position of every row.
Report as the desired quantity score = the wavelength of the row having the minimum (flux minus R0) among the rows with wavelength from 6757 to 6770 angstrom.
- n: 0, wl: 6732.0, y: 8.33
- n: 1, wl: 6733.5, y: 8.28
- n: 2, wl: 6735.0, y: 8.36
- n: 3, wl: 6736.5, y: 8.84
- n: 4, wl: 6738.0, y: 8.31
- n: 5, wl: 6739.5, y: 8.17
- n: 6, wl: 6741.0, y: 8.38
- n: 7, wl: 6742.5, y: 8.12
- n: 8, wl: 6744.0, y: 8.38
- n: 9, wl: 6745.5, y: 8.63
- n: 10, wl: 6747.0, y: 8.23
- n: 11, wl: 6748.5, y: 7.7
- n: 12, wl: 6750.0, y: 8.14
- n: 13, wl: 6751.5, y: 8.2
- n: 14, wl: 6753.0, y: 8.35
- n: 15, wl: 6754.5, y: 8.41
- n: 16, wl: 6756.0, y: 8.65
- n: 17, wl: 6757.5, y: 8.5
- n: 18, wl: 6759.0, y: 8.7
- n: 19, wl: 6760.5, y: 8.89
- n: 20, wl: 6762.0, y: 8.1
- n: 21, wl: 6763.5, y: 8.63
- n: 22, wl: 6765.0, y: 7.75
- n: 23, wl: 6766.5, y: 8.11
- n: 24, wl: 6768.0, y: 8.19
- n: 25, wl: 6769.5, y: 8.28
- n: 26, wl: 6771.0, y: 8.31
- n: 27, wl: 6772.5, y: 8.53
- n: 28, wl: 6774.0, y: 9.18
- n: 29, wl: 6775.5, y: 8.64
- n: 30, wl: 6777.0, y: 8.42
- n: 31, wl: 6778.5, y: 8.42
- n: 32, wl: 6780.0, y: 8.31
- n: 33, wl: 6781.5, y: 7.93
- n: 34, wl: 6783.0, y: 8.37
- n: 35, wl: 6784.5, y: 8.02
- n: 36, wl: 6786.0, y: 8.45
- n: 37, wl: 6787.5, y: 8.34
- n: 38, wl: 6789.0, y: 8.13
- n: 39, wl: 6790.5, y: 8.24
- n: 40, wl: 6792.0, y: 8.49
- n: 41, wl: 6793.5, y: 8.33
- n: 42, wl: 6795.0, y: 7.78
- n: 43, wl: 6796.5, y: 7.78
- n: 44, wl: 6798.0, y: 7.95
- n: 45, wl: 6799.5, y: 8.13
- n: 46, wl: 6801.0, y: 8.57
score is 6765.0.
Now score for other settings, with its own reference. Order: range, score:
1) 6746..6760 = 6748.5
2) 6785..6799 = 6796.5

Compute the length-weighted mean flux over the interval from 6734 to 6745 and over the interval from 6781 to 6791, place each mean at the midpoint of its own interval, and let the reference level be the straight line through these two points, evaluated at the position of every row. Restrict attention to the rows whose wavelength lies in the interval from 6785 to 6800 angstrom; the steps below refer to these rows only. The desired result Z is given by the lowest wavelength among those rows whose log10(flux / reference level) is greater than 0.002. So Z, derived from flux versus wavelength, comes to 6786.0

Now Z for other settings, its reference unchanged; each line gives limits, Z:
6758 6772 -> 6759.0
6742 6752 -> 6745.5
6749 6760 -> 6754.5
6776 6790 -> 6777.0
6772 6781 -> 6772.5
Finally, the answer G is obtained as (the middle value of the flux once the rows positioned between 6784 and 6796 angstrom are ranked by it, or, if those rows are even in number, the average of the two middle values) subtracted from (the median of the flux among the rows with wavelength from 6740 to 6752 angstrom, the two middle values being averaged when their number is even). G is -0.07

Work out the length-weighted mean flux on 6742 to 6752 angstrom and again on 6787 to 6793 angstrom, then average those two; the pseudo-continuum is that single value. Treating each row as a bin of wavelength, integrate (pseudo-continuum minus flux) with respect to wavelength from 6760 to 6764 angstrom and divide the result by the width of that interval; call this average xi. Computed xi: -0.26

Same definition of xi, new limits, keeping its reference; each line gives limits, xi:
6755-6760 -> -0.37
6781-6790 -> 0.04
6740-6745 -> -0.05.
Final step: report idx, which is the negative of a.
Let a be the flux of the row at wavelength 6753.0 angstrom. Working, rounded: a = 8.35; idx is -8.35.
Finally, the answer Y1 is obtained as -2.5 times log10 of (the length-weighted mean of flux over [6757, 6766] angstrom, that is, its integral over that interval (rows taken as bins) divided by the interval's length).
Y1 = -2.313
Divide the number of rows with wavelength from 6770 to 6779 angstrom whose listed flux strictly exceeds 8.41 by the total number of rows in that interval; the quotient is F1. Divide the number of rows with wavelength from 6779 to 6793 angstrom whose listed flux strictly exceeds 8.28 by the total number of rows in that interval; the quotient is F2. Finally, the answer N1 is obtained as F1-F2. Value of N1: 0.28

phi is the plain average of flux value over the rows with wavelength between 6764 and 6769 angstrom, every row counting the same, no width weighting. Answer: 8.02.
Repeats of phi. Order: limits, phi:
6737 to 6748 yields 8.32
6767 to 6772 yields 8.26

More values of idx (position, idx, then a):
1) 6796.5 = -7.78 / 7.78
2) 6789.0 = -8.13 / 8.13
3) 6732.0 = -8.33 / 8.33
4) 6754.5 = -8.41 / 8.41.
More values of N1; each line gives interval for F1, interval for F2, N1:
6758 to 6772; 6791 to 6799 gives -0.07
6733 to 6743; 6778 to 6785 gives -0.46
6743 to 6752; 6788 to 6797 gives -0.17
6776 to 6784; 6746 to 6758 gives -0.10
